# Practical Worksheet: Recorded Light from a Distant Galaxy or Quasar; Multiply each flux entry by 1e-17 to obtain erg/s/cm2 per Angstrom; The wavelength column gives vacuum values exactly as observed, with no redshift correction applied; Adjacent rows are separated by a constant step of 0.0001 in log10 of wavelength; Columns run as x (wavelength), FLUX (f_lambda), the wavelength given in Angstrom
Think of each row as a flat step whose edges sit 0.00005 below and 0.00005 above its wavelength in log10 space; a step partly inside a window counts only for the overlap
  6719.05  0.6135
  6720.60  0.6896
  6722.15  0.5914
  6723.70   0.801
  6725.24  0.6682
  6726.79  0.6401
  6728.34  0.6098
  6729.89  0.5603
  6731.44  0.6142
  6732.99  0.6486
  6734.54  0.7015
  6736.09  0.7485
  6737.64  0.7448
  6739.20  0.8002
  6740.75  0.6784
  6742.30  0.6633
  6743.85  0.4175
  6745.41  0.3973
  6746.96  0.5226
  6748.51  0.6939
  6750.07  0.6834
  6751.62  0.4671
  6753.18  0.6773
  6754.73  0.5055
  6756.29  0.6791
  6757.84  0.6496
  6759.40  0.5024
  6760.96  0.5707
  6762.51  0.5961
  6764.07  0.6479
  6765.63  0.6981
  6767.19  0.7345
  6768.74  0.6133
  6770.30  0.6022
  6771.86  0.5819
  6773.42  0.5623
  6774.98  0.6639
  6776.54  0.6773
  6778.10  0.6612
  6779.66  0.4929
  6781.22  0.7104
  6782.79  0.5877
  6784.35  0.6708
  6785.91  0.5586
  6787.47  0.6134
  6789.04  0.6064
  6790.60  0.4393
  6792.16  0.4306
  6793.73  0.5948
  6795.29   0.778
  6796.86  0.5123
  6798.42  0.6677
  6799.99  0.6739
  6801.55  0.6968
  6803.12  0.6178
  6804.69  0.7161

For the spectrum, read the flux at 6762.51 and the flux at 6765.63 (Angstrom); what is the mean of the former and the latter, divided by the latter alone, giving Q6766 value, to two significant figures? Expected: 0.93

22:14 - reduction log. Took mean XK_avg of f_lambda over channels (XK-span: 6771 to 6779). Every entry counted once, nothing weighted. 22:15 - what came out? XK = 0.63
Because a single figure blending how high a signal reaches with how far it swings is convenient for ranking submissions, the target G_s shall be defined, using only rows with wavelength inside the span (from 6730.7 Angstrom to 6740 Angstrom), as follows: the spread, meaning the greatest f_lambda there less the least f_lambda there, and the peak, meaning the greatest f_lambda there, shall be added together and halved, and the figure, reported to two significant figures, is 0.49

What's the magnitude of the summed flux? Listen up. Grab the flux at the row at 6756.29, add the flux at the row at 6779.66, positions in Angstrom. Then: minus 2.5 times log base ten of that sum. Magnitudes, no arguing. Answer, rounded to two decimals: -0.17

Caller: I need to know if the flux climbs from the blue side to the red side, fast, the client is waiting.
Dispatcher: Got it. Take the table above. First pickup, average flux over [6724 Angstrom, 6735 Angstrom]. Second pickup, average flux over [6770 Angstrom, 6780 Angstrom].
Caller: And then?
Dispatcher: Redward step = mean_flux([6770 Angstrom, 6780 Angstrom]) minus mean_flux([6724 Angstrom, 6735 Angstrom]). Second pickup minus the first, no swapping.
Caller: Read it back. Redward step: -0.029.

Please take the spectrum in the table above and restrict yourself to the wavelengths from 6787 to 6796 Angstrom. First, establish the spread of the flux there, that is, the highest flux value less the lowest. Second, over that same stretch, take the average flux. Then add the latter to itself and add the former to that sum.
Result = 1.50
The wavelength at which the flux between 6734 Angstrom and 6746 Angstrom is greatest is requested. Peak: 6739.20 Angstrom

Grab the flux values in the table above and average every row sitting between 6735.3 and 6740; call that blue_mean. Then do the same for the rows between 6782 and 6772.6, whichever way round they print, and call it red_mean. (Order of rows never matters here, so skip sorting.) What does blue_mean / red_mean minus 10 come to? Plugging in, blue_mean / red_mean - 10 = -8.78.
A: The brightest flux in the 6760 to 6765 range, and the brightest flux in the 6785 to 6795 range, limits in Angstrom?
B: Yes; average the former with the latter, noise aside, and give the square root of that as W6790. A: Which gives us 0.794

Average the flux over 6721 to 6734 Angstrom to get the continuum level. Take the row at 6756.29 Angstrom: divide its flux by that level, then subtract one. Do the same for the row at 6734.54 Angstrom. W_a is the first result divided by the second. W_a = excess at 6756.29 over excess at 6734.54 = 0.6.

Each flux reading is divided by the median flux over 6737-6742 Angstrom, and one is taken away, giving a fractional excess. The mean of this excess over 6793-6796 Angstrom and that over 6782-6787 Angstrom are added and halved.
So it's -0.133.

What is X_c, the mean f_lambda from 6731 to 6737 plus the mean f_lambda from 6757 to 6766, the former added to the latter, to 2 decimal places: 1.29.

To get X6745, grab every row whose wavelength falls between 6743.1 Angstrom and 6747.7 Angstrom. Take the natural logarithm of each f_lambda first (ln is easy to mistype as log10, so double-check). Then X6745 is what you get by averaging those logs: -0.815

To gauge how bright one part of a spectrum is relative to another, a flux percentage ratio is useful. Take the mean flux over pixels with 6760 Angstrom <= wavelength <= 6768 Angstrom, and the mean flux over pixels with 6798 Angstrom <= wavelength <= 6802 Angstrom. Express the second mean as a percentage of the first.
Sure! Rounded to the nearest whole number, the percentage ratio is 105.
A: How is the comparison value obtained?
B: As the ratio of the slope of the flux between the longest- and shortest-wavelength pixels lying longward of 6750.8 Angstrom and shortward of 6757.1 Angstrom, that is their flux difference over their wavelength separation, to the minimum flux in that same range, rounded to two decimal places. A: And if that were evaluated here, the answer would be 0.10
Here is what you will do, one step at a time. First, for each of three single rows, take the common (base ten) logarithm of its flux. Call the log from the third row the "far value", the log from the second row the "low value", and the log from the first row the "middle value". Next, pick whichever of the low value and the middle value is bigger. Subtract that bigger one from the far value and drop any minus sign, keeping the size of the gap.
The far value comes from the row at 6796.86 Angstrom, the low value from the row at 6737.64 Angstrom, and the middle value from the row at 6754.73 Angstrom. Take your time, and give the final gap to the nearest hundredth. 0.16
